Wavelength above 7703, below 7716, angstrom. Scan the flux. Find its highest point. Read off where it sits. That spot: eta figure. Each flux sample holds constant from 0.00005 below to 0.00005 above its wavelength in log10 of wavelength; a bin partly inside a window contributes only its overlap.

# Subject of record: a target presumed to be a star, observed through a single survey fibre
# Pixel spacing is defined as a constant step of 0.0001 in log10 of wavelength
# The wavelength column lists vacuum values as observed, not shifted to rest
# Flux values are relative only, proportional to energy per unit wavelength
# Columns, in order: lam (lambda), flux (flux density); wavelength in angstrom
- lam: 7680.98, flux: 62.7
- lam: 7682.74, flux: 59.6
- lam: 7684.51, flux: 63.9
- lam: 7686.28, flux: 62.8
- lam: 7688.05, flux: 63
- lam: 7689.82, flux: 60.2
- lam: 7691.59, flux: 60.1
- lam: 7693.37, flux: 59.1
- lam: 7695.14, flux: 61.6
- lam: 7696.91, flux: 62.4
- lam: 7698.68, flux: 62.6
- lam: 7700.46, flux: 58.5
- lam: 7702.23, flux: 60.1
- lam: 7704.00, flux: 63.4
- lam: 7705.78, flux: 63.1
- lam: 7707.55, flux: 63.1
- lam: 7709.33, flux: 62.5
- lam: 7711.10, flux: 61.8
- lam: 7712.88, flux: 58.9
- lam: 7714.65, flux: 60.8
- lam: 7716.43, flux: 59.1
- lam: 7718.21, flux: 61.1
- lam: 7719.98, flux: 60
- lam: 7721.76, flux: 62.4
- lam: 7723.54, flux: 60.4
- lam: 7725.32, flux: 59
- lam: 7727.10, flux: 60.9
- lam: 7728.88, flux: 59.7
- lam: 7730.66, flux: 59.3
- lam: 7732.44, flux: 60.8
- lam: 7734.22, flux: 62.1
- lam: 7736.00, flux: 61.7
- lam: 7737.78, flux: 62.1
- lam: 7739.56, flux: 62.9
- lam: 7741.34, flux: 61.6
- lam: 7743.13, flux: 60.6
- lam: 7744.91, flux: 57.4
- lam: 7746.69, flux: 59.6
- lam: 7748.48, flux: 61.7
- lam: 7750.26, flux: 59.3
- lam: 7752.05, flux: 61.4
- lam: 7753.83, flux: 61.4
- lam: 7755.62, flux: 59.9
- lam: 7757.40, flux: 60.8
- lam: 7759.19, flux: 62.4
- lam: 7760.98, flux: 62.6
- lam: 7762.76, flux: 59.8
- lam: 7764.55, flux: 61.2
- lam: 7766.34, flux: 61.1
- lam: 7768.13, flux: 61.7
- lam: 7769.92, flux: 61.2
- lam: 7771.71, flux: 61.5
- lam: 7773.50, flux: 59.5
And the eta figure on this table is 7704.00 angstrom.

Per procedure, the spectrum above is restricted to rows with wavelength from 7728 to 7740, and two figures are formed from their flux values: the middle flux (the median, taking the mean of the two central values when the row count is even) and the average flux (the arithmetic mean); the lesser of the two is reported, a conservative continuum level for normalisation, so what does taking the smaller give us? 61.2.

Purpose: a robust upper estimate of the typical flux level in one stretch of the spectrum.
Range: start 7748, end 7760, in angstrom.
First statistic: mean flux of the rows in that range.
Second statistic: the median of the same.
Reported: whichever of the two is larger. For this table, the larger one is 61.4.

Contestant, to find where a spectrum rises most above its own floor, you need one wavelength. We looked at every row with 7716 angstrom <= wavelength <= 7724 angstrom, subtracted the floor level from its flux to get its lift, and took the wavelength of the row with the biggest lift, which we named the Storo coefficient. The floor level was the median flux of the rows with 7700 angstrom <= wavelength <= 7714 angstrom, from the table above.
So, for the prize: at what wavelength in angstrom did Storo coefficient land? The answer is 7721.76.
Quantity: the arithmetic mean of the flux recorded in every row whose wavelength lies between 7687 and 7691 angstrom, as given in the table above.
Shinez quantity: 61.6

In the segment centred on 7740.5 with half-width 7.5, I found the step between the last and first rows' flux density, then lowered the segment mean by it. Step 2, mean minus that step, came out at 63.5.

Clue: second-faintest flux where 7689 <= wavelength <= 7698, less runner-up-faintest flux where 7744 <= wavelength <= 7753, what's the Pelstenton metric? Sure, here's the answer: 0.8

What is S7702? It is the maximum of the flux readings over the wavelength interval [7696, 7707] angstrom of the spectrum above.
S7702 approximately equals 63.4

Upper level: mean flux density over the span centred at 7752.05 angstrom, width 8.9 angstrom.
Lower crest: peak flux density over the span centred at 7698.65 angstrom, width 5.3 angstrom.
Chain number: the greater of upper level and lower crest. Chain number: 62.6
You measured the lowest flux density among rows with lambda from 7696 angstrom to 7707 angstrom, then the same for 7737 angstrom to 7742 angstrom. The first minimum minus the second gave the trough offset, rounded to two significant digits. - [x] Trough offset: -3.1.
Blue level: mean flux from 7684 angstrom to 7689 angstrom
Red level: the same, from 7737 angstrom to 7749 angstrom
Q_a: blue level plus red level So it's 124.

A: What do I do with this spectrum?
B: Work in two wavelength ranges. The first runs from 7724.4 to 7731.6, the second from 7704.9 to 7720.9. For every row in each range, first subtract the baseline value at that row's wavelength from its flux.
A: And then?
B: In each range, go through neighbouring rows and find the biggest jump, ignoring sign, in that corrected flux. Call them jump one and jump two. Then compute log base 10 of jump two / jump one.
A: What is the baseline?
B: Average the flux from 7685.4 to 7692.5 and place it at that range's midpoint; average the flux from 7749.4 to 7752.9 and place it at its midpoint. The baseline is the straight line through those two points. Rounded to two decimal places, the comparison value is 0.17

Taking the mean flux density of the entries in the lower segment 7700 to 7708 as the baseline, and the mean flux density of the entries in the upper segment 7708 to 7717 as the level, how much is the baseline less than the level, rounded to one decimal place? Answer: -1.0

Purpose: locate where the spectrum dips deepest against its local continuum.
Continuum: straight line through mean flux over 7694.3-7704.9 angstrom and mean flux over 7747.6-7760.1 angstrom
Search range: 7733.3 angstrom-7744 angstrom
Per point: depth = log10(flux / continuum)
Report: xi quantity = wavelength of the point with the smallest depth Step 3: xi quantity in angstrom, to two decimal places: 7743.13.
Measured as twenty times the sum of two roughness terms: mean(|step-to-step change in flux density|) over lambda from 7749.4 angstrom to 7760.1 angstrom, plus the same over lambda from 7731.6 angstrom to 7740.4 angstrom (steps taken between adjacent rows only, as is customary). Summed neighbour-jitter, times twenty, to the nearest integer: 39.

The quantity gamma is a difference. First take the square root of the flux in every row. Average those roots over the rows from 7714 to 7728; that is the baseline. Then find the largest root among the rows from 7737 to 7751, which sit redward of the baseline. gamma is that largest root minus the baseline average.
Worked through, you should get 0.16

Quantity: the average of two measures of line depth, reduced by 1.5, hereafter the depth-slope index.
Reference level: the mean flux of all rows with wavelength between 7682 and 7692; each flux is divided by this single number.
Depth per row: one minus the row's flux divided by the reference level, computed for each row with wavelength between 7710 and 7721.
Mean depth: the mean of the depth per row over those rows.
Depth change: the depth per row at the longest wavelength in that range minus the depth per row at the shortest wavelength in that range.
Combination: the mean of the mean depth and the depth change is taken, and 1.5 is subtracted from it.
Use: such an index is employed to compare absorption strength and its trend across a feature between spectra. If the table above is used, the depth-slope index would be -1.47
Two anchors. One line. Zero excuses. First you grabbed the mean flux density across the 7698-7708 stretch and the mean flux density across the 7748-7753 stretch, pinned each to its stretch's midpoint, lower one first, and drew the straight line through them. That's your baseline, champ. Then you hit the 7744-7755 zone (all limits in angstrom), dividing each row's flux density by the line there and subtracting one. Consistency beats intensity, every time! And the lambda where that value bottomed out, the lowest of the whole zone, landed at 7744.91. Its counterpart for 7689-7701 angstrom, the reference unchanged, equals 7700.46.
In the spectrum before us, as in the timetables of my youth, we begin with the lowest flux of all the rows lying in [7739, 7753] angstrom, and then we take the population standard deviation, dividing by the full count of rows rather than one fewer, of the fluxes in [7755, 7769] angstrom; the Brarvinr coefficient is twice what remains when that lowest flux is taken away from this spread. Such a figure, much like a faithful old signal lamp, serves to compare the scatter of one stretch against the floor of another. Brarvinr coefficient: -112.9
